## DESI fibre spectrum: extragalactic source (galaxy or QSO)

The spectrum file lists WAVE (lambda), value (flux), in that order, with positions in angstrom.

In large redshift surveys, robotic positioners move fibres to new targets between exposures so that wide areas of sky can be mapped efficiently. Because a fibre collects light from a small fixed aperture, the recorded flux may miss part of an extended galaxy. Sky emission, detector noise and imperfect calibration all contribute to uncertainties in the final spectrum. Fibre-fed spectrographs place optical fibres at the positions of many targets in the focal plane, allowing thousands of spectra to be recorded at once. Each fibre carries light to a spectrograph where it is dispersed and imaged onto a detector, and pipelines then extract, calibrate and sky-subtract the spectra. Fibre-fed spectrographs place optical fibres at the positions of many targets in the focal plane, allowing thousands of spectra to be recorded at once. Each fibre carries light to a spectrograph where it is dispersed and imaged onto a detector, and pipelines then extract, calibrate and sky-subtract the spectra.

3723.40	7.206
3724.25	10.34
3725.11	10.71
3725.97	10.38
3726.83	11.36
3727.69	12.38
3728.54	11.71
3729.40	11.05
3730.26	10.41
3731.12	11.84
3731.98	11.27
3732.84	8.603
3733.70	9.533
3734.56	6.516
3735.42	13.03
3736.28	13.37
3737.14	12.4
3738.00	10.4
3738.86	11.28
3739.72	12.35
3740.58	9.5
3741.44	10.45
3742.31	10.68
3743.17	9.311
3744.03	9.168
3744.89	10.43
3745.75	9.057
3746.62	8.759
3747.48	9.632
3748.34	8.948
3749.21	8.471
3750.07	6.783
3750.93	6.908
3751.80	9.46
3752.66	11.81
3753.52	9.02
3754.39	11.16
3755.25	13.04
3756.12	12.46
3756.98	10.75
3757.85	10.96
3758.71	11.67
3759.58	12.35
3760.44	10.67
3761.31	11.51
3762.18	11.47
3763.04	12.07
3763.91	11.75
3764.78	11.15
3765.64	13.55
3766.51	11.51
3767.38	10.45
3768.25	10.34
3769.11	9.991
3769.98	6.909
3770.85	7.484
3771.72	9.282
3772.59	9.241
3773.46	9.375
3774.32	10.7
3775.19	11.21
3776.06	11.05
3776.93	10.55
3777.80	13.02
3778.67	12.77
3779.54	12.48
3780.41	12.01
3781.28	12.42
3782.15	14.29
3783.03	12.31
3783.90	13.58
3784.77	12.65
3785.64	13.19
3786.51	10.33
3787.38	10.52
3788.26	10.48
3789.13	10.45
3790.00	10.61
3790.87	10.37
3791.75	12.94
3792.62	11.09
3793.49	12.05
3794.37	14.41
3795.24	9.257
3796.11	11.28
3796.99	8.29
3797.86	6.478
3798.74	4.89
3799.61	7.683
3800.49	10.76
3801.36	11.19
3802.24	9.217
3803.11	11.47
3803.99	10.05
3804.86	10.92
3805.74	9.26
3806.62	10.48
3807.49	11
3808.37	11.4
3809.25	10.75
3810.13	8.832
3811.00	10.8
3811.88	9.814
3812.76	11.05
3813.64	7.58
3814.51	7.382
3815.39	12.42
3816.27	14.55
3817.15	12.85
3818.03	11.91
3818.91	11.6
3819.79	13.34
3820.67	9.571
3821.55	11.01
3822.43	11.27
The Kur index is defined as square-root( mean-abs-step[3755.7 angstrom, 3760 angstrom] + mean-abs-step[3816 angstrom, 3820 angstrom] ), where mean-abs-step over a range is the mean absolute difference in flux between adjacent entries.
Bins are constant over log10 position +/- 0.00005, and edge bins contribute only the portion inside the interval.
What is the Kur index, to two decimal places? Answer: 1.41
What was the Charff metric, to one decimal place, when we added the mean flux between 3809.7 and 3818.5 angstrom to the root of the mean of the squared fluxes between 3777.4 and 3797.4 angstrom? 22.6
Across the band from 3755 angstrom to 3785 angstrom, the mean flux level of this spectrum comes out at 11.3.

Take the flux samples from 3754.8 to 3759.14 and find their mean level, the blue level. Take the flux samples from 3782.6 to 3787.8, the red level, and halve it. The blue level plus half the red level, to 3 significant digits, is 17.8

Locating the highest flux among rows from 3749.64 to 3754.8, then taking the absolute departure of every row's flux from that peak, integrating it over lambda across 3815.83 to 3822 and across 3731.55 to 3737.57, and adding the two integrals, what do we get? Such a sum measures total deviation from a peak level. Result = 20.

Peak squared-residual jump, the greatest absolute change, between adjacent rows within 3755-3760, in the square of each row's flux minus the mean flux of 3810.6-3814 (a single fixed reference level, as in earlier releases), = 6.1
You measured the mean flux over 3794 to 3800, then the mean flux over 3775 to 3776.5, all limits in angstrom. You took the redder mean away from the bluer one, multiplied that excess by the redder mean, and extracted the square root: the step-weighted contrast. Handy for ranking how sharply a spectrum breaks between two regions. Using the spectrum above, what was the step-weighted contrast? 4.5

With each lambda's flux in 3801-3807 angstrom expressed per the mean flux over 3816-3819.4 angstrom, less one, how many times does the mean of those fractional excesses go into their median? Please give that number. 0.95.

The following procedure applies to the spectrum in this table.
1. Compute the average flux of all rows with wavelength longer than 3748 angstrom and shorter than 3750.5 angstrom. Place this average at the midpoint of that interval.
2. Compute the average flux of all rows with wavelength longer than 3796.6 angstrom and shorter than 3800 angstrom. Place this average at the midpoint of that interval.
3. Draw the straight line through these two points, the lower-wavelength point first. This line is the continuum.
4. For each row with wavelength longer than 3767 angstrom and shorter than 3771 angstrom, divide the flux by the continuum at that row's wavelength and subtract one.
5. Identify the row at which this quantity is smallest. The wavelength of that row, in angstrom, 3769.98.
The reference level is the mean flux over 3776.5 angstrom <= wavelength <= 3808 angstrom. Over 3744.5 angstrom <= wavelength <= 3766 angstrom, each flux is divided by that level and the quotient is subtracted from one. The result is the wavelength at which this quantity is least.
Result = 3765.64 angstrom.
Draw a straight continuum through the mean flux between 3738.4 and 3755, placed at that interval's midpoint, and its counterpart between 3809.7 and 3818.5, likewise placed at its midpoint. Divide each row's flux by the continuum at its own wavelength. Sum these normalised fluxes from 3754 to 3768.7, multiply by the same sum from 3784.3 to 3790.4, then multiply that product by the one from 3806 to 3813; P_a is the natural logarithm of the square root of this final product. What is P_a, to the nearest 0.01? 3.54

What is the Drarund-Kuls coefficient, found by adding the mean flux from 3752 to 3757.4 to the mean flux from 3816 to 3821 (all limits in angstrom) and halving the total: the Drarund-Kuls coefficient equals 11.8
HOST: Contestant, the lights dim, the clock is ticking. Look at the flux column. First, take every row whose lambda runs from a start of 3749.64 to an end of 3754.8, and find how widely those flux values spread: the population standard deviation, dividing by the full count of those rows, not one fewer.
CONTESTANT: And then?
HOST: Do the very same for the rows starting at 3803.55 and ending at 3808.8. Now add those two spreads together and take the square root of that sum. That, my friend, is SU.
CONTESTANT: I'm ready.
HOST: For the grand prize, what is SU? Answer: 1.6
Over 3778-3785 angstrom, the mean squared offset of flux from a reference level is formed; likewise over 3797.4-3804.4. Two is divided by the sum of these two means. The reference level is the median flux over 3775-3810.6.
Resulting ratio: 0.15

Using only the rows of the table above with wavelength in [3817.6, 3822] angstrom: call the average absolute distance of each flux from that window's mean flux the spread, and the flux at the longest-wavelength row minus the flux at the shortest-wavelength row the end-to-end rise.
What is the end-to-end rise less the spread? -2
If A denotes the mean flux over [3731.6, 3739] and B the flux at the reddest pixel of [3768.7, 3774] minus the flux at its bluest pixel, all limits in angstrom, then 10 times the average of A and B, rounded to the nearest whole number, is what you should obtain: 50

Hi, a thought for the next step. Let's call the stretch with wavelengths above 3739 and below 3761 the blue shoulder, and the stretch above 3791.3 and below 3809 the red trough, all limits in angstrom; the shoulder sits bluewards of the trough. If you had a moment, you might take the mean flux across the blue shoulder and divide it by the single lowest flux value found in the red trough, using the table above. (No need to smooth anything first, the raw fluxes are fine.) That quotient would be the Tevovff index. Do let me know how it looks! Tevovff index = 2.08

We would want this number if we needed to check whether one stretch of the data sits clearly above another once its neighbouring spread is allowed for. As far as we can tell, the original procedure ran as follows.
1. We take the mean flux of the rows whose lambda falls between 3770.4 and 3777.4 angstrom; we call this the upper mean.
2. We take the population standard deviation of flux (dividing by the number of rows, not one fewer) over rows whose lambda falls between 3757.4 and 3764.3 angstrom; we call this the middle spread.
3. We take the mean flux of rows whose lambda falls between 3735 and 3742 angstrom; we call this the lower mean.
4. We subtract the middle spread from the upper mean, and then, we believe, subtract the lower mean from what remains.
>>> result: -2.2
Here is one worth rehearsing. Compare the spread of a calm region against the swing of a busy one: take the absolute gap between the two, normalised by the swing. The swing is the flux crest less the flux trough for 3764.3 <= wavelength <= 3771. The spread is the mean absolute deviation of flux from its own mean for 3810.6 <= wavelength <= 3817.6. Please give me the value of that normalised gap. 0.7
